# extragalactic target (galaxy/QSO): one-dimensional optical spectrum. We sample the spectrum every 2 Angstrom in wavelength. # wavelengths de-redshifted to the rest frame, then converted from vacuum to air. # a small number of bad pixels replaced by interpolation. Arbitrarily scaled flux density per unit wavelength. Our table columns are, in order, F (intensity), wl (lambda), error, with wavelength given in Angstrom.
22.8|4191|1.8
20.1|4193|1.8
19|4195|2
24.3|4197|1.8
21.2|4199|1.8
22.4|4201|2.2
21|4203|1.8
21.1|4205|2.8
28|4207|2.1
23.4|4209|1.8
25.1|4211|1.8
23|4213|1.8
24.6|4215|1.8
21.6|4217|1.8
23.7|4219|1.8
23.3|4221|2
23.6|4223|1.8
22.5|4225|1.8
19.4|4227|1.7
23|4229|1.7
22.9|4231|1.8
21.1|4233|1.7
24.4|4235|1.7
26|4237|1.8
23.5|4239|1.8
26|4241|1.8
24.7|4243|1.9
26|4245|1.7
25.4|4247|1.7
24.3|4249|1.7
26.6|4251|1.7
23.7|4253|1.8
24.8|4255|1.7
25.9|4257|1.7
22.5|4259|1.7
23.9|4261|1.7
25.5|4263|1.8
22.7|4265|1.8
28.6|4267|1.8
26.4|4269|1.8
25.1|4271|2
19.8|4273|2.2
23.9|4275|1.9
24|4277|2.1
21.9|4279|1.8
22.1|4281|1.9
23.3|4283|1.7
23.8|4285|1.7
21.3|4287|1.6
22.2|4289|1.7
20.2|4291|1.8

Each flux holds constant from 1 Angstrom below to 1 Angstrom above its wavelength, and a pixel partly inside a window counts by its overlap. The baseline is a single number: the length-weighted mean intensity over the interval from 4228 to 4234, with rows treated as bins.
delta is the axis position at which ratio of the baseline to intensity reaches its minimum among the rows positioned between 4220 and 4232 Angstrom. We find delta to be 4223 Angstrom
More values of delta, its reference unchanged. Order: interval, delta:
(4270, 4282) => 4271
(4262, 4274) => 4267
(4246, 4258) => 4251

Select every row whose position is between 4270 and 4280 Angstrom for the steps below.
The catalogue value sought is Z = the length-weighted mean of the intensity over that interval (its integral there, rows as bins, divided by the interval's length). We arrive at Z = 22.9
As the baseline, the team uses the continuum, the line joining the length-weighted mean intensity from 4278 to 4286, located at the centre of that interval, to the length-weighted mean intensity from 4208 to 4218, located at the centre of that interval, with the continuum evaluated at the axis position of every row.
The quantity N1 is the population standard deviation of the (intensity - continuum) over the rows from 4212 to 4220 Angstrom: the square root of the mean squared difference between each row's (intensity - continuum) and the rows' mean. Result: 1.1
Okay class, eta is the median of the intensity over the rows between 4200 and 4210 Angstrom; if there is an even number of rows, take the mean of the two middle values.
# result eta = 22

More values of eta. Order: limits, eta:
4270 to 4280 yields 24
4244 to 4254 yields 25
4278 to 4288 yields 22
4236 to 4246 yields 26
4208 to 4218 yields 23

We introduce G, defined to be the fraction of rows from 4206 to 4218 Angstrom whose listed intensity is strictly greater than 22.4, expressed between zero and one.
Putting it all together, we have 0.8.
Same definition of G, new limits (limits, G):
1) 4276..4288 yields 0.5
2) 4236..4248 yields 1.0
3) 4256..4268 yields 1.0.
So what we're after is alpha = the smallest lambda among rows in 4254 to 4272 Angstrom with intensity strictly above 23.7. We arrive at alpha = 4255 Angstrom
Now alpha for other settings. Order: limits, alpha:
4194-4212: 4197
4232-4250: 4235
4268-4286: 4269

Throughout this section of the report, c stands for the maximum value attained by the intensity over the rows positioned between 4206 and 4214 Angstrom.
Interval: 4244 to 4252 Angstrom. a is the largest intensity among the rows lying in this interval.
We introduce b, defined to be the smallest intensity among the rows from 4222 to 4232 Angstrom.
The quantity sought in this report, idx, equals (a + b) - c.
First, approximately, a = 26.6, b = 19.4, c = 28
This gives 18.0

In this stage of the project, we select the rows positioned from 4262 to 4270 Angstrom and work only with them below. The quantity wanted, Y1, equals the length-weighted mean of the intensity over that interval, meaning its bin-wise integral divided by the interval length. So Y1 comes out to 25.8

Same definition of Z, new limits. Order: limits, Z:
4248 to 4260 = 24.6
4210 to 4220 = 23.6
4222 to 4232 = 22.3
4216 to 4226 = 22.9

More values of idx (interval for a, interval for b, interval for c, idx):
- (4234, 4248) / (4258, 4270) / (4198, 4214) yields 20.5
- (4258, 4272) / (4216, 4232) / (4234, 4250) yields 22.0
